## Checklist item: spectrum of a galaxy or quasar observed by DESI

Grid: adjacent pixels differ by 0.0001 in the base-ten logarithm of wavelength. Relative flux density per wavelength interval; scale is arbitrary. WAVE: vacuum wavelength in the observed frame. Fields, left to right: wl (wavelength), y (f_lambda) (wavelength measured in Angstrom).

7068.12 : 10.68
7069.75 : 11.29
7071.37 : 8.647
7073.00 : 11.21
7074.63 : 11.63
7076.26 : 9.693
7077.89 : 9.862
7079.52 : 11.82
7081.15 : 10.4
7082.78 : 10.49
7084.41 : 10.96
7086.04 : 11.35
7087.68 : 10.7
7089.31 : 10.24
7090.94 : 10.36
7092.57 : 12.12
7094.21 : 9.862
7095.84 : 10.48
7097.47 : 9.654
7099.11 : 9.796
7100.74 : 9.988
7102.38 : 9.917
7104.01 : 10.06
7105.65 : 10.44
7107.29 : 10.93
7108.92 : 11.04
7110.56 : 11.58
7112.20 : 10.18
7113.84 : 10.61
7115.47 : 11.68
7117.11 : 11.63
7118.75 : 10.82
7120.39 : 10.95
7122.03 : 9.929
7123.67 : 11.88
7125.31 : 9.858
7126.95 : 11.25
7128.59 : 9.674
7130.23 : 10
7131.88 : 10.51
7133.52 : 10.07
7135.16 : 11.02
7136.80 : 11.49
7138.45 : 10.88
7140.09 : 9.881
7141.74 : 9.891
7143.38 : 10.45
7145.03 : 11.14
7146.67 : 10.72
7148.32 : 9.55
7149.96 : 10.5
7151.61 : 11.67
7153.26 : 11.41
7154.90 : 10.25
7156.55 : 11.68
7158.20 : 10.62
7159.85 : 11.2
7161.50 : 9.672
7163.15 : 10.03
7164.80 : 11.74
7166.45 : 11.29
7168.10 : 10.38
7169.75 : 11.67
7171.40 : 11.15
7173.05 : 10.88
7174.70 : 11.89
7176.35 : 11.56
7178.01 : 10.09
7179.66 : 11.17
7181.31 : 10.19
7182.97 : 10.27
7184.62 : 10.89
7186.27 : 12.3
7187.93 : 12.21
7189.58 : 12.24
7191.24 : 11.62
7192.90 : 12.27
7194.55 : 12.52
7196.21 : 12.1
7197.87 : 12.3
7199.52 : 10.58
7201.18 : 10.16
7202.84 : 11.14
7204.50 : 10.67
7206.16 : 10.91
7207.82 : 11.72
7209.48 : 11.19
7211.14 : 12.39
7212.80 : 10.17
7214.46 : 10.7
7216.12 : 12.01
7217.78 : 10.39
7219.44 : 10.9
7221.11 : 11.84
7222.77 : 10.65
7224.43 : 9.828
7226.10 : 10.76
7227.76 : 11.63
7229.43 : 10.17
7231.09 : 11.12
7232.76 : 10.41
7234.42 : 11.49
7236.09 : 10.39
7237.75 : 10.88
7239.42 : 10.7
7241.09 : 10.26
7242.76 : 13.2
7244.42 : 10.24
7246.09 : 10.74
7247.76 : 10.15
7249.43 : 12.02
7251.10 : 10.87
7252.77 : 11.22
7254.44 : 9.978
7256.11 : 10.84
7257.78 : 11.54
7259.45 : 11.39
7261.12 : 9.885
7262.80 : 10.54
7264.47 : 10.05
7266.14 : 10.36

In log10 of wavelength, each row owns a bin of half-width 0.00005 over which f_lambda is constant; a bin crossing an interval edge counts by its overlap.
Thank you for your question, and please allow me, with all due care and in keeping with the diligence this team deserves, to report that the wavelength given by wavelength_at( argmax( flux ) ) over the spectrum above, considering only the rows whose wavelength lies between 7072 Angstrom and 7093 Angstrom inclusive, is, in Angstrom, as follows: 7092.57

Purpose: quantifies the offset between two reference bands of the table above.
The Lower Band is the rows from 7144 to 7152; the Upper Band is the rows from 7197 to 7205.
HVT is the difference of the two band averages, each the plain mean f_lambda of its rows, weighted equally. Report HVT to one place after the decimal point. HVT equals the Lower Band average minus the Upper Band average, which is -0.3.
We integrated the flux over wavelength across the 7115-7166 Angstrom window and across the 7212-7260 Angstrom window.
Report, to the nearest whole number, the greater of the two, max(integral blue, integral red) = 546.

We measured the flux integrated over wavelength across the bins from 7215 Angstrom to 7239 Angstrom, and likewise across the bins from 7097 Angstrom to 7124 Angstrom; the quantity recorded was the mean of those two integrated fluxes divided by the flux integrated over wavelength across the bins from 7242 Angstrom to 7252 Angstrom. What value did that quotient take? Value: 2.5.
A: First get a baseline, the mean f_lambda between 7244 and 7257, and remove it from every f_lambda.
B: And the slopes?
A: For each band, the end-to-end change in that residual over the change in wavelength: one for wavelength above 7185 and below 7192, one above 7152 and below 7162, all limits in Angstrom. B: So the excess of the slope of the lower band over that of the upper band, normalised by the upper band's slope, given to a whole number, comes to 1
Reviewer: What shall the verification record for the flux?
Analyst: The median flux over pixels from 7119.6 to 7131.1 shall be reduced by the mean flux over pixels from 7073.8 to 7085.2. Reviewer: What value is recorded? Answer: -0.69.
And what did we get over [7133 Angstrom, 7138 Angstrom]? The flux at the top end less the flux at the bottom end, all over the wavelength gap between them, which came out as 0.43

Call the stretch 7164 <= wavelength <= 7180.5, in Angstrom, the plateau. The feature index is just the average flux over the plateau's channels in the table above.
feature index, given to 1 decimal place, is 11.2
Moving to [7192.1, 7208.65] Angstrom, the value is 11.4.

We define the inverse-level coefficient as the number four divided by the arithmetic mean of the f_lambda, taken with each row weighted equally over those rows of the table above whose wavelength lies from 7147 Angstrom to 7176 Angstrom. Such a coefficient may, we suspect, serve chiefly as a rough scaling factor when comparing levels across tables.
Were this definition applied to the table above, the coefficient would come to 0.366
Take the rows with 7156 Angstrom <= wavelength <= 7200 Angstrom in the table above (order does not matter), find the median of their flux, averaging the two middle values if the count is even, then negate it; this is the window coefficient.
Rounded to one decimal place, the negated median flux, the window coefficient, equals -11.3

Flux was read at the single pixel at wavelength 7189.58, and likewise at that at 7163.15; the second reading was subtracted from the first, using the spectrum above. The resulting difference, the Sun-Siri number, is 2.2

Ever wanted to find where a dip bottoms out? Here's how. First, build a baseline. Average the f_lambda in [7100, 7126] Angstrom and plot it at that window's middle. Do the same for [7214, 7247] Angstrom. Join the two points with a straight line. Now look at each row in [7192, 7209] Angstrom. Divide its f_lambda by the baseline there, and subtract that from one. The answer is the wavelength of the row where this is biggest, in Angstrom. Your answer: 7201.18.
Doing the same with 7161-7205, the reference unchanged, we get 7161.50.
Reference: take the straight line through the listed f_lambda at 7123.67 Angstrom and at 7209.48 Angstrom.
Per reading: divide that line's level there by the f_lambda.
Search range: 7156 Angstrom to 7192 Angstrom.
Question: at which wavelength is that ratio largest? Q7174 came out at 7161.50 Angstrom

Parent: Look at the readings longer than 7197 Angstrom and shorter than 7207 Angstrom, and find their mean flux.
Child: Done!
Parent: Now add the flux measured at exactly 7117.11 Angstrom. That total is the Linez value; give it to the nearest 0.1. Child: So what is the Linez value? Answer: 22.6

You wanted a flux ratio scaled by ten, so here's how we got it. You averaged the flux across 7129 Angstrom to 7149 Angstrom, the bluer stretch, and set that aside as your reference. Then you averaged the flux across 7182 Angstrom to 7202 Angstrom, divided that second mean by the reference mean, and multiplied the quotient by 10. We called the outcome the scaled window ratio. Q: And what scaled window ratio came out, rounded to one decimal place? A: 11.1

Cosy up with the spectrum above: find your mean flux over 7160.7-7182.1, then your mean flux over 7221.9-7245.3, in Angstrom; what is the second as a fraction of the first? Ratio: 0.99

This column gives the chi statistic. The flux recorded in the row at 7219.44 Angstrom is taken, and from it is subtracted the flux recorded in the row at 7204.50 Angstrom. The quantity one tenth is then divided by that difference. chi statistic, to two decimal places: 0.43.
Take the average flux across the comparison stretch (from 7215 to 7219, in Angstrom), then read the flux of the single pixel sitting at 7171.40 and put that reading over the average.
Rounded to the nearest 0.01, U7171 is 1.00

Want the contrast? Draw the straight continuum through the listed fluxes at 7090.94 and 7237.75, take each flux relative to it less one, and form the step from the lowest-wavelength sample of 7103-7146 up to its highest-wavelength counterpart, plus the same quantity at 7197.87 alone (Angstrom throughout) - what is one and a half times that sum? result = 0.4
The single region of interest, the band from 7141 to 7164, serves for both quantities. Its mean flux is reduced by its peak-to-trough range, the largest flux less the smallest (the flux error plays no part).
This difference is 8.50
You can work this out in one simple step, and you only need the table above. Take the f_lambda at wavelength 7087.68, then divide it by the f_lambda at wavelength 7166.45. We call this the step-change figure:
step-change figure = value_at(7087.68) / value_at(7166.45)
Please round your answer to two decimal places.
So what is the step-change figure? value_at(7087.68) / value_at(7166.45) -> 0.95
